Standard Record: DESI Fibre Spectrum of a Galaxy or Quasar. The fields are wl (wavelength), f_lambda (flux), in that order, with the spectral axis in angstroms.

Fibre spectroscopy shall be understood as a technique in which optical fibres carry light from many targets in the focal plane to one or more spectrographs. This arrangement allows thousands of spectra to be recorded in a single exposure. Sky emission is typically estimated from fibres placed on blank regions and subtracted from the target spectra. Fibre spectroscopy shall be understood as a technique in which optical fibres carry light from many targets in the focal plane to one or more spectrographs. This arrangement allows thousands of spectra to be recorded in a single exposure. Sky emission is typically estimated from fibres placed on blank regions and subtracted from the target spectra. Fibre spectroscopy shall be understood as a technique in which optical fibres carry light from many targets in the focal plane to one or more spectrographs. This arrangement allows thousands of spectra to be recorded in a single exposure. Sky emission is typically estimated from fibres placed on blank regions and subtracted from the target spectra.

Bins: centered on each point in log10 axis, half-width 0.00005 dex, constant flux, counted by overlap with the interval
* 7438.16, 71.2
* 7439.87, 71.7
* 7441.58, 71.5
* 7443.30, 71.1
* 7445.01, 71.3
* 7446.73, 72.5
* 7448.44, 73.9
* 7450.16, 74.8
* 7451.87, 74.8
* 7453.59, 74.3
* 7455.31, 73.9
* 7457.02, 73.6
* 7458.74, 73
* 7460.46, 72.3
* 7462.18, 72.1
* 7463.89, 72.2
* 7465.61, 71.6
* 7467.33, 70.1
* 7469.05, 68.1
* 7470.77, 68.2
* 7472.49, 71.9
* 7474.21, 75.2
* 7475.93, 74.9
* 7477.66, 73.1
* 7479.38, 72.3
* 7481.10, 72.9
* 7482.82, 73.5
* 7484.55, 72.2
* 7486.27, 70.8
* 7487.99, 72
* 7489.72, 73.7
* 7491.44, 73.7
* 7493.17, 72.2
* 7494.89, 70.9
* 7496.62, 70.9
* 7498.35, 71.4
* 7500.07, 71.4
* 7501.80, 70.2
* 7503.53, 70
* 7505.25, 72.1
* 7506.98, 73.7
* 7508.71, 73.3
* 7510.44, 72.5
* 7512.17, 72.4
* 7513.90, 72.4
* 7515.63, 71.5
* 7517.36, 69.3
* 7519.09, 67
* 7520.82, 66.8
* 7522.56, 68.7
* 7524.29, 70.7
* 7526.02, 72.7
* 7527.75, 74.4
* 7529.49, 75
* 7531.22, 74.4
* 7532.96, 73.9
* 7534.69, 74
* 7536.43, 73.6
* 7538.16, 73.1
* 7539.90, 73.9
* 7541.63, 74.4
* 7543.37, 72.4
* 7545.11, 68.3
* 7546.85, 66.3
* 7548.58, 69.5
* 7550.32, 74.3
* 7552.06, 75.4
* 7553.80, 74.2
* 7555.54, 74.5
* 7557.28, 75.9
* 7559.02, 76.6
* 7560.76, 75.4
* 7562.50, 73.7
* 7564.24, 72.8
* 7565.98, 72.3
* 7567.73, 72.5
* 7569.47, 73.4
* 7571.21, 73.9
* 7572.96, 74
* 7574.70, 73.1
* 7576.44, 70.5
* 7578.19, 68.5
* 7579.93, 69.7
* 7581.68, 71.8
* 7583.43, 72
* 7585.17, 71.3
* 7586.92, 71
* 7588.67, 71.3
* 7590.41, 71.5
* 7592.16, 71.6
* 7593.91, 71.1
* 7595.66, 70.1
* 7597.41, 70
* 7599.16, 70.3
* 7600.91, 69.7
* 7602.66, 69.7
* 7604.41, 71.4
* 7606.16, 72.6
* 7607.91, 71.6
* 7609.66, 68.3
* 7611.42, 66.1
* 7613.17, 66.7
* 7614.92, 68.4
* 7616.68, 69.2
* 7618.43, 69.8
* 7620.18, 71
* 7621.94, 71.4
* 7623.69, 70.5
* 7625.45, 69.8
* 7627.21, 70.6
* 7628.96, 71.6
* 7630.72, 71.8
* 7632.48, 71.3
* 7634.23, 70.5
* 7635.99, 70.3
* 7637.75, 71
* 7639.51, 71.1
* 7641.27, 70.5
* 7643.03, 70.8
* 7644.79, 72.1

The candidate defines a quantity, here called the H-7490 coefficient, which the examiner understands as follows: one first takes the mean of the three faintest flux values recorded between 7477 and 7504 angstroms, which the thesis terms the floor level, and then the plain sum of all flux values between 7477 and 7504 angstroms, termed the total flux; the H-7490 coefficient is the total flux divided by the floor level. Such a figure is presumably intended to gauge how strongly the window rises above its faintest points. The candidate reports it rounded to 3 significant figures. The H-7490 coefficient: 16.4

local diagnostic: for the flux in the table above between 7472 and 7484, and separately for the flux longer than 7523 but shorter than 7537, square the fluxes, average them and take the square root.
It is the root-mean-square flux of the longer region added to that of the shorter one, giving 147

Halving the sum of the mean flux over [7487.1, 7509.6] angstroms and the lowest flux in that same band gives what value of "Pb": 71.0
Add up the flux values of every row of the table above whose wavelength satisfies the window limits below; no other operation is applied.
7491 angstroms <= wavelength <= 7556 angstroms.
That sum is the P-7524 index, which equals 2735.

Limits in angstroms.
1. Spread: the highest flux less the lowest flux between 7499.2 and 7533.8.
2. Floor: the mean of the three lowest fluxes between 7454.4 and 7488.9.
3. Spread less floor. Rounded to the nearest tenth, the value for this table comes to -60.6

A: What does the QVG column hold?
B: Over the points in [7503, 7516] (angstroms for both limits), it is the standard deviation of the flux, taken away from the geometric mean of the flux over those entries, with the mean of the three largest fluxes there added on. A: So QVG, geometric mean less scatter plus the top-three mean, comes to 144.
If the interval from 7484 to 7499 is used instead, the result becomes 144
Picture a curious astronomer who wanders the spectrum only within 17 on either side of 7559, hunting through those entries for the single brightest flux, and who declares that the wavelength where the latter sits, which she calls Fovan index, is 7559.02 angstroms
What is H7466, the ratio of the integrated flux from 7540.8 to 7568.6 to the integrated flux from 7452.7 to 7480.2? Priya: 1.02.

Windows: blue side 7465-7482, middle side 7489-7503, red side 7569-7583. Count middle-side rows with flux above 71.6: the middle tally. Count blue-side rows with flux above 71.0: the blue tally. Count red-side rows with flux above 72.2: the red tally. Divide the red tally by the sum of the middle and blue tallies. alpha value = 0.4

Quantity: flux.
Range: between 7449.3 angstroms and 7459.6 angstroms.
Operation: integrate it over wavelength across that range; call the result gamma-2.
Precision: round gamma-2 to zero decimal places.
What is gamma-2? 763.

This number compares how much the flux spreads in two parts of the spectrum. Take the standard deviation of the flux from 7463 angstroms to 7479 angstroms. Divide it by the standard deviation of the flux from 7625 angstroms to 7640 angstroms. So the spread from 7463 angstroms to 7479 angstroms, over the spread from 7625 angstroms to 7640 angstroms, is 3.97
